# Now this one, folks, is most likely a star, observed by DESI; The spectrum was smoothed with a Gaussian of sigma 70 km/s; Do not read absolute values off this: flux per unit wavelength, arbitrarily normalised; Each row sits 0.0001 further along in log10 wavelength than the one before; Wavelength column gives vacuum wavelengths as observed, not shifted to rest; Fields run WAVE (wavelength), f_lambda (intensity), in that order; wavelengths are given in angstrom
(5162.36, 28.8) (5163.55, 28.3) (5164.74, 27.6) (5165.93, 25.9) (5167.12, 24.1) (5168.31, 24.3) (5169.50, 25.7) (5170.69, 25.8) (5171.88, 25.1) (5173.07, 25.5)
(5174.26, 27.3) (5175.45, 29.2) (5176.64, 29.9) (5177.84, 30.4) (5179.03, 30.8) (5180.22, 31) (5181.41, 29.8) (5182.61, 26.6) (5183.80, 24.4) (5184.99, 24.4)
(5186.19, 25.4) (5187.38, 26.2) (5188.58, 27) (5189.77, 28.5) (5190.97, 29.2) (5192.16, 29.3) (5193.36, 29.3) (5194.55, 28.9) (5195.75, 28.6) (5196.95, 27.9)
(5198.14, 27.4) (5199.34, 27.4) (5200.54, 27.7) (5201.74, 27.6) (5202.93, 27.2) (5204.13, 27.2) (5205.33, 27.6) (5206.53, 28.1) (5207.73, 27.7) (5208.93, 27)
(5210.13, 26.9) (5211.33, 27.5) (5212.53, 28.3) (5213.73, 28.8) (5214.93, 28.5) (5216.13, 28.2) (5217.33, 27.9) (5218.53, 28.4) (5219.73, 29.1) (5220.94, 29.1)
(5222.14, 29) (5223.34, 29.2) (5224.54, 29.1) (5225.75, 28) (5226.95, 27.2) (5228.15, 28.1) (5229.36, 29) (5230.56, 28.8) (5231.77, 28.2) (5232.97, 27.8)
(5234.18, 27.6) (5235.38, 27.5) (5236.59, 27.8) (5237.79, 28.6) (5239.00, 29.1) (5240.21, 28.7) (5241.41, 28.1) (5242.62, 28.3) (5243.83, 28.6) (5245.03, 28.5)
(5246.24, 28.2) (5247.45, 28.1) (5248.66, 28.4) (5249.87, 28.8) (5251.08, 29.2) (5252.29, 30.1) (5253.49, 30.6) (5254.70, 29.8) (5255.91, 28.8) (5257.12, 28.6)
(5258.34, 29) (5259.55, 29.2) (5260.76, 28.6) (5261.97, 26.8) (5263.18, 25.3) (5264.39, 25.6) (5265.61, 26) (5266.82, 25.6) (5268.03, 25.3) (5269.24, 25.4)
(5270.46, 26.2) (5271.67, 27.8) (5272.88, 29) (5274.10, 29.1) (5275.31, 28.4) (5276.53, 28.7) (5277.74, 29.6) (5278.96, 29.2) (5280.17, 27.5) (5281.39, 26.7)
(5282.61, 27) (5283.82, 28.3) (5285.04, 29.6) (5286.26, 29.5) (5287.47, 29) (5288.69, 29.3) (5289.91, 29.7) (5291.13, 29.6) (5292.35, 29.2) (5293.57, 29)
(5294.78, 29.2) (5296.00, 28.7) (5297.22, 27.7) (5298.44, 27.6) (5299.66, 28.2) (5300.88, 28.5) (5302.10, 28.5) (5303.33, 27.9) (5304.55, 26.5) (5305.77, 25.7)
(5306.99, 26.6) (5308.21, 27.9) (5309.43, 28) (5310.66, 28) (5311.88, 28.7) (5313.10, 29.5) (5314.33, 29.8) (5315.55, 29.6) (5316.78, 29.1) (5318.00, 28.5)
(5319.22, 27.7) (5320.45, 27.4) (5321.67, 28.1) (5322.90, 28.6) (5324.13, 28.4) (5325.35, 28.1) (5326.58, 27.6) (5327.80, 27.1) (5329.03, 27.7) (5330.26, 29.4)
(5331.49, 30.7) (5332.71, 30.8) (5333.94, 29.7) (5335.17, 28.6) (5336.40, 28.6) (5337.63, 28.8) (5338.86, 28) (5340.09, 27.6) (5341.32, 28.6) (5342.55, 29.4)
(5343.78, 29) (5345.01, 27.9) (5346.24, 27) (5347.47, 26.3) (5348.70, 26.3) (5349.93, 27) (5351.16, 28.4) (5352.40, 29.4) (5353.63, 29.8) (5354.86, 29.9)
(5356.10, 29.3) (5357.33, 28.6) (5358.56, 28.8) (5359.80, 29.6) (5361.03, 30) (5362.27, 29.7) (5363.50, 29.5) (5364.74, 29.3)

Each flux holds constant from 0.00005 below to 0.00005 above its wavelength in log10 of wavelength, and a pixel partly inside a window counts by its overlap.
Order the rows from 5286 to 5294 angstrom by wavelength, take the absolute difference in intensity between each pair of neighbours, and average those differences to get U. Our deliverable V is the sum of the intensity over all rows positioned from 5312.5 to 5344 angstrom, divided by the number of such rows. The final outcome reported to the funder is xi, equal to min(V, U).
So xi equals 0.32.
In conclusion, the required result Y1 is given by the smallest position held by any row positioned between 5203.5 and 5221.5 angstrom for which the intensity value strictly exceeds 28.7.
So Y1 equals 5213.73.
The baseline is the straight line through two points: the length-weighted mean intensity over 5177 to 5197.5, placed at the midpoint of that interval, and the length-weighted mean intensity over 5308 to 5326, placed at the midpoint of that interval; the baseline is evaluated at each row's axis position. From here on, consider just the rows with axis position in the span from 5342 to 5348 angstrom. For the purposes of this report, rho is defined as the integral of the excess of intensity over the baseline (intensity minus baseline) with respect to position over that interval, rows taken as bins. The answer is -3.9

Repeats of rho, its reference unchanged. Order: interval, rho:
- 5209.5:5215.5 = -1.2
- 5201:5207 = -3.8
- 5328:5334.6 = 6.3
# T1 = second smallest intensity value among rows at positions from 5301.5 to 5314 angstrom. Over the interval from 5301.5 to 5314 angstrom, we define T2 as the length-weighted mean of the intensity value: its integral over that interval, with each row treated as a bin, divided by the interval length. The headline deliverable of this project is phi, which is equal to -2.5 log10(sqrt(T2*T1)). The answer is -3.583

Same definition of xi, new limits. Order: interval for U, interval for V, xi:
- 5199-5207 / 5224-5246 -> 0.28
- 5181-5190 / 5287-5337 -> 1.36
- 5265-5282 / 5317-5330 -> 0.72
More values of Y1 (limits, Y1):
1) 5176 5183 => 5176.64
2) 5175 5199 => 5175.45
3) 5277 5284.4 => 5277.74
